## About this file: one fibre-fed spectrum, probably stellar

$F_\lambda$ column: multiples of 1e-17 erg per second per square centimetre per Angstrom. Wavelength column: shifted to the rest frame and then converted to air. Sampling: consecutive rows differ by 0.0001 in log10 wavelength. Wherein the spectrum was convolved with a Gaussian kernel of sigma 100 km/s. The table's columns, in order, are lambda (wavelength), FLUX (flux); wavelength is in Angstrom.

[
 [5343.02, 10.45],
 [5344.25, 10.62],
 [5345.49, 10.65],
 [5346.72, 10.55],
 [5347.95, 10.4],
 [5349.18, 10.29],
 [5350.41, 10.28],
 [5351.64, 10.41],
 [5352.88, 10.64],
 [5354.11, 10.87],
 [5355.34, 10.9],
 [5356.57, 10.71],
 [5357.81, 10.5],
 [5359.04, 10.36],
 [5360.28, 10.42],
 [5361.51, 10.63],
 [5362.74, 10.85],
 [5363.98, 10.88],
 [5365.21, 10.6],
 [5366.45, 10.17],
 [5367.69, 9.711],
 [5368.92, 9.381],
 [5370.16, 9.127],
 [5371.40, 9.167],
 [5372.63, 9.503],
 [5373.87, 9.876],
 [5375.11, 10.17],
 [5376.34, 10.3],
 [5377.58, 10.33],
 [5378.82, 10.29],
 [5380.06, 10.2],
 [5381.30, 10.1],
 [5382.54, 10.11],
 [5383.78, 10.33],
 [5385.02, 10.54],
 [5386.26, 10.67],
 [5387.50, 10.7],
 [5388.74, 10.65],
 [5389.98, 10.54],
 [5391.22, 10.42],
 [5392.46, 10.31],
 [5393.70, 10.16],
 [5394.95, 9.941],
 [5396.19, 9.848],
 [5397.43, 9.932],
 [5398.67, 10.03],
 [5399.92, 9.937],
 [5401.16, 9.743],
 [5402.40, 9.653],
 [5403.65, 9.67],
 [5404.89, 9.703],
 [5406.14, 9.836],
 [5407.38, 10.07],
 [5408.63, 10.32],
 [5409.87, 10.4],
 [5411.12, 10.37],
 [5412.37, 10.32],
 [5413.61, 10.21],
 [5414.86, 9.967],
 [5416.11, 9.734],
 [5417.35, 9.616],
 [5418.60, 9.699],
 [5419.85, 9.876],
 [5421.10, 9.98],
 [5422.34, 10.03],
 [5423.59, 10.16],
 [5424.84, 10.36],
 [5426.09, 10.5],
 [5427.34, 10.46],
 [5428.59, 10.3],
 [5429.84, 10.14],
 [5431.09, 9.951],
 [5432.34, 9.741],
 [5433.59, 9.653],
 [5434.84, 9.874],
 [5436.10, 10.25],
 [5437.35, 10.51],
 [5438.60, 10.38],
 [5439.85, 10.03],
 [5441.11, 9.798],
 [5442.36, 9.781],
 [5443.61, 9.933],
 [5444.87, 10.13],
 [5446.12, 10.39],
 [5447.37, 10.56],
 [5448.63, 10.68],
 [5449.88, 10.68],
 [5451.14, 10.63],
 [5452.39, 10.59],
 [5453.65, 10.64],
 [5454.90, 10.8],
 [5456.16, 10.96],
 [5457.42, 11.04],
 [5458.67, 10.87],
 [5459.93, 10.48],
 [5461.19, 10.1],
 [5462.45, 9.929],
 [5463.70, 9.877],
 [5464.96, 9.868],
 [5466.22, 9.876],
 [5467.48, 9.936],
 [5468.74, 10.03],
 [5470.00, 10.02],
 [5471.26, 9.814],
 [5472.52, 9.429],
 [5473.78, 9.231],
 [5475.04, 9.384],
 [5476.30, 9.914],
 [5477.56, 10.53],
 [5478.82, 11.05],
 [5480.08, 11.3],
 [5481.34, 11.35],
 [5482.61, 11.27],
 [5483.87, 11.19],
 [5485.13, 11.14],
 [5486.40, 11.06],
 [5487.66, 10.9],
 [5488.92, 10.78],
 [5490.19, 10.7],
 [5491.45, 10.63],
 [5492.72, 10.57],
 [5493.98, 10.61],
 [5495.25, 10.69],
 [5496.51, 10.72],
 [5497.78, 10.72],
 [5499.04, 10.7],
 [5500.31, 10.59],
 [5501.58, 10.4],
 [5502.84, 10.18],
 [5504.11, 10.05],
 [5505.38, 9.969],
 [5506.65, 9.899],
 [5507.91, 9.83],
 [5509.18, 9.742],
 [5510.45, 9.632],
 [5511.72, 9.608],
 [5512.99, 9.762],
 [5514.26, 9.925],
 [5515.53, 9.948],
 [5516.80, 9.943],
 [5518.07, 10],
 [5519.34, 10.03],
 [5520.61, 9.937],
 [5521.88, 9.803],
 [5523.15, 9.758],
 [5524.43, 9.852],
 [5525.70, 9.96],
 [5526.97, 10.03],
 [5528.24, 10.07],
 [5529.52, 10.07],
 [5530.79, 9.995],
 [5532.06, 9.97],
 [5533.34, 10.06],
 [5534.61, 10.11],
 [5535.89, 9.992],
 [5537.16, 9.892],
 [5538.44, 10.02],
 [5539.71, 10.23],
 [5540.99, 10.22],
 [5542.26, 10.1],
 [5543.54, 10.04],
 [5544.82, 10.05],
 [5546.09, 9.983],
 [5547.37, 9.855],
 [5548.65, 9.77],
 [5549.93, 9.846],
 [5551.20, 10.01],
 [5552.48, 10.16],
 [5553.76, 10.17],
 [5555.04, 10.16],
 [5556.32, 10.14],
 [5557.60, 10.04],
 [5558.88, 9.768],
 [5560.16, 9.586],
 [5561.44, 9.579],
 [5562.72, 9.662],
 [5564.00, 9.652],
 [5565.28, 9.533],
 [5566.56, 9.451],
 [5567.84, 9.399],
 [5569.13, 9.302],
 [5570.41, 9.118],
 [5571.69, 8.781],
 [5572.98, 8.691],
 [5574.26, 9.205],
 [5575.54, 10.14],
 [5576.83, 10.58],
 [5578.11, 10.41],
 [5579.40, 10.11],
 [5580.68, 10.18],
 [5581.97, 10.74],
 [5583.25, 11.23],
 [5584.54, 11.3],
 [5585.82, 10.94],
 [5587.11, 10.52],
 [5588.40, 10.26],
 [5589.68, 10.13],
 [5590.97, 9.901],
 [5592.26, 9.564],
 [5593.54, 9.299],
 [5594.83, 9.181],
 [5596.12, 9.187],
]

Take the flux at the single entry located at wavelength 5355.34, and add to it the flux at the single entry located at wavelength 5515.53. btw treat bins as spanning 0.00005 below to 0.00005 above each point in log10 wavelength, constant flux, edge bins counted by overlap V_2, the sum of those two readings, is 20.85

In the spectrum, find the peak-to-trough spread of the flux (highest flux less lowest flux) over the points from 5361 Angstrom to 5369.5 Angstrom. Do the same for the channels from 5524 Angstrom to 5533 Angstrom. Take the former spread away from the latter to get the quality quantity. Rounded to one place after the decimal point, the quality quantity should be -1.3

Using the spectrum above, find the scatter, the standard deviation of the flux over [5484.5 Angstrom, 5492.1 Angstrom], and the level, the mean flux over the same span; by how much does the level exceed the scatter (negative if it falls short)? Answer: 10.7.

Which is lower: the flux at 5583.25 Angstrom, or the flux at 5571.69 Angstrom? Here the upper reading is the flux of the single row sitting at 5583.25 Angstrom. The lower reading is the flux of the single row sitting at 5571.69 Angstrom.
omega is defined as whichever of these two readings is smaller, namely 8.78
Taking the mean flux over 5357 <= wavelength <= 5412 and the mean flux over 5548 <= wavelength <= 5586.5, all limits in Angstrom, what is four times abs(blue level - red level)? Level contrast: 0.90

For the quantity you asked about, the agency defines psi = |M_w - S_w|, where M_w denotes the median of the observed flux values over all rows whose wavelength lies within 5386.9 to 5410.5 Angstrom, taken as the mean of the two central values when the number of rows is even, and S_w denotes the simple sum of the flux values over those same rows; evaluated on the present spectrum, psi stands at 182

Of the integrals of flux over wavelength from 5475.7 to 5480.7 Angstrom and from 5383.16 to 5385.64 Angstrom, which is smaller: 26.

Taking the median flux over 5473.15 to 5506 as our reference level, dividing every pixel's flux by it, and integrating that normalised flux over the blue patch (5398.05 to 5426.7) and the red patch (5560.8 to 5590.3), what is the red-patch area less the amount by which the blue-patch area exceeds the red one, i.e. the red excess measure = 28.1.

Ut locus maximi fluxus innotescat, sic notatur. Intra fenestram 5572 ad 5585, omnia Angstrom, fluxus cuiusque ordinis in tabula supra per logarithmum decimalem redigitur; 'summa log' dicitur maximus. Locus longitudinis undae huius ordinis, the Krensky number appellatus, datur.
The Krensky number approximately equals 5584.54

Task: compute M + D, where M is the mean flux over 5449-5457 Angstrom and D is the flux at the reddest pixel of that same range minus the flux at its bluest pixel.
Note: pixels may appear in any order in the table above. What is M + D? 11.0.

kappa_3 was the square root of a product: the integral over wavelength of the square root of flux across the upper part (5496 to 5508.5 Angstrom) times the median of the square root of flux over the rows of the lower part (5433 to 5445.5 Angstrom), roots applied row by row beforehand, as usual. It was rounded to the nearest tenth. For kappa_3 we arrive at 11.3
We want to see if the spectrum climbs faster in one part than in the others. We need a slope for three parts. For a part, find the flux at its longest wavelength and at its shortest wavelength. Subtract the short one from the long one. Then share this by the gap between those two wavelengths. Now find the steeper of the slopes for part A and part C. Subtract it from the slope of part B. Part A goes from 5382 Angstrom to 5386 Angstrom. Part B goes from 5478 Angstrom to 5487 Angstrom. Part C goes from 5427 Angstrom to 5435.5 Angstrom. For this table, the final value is -0.17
